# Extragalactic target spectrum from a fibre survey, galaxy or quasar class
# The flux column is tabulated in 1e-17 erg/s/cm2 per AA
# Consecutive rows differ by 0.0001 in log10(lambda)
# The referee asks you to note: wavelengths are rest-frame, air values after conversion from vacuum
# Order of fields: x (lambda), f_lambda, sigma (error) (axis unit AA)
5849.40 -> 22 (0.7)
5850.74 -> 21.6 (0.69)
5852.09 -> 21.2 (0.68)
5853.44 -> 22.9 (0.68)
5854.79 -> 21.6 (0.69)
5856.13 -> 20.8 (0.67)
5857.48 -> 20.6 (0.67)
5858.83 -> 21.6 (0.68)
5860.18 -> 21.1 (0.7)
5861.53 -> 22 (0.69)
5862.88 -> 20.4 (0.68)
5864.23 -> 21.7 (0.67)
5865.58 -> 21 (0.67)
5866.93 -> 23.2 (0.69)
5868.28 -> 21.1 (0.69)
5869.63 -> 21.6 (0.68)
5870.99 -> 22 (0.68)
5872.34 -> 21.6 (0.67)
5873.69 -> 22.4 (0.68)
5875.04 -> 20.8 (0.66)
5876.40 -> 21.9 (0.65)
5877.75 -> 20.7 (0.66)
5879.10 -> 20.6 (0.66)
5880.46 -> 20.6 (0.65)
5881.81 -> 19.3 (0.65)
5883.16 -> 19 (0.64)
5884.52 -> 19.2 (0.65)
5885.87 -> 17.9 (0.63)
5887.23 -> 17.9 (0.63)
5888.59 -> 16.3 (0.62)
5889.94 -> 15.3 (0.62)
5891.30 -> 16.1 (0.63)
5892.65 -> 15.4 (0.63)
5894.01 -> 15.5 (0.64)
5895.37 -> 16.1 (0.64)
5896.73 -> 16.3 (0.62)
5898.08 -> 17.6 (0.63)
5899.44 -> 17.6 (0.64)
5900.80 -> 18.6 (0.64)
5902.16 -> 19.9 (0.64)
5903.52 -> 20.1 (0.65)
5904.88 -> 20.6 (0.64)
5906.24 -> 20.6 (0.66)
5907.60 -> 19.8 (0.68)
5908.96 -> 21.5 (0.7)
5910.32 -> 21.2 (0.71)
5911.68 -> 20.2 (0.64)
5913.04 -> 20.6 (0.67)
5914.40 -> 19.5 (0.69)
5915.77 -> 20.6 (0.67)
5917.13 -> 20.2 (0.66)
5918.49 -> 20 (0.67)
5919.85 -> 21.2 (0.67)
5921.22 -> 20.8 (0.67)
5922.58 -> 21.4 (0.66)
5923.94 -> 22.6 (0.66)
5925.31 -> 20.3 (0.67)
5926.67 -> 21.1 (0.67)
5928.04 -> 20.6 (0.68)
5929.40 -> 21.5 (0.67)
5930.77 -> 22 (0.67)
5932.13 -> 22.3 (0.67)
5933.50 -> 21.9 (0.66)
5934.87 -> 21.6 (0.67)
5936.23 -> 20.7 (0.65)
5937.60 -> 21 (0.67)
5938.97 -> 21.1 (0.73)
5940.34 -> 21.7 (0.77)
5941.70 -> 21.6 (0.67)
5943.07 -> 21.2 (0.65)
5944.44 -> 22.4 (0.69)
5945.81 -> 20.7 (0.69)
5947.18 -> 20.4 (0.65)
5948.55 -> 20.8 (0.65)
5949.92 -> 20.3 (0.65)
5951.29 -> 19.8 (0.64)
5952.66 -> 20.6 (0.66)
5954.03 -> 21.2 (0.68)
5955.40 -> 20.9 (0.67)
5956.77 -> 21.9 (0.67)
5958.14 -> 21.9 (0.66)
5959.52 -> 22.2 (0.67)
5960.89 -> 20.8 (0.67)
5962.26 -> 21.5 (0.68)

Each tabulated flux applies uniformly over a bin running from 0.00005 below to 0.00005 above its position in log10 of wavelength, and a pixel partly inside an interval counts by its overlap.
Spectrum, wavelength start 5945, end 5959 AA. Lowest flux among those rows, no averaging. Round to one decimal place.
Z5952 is 19.8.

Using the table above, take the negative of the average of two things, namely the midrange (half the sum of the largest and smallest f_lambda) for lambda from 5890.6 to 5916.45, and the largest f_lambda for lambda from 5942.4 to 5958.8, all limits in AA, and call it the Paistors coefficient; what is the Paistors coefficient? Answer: -20.4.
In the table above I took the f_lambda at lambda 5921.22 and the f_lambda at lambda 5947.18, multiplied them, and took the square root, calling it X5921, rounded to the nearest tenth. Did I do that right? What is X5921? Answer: 20.6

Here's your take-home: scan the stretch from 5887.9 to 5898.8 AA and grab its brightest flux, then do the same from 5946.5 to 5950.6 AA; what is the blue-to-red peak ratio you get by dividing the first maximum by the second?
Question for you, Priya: 0.85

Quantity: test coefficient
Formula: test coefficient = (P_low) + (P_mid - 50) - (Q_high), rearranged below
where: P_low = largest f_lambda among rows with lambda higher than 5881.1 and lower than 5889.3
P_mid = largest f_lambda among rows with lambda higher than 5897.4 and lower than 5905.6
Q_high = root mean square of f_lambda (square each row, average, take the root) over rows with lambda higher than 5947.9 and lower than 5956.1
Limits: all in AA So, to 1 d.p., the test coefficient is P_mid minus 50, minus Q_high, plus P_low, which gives -30.7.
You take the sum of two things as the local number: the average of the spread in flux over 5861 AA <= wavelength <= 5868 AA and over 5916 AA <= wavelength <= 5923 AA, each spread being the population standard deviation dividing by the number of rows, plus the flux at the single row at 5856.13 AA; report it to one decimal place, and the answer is 21.5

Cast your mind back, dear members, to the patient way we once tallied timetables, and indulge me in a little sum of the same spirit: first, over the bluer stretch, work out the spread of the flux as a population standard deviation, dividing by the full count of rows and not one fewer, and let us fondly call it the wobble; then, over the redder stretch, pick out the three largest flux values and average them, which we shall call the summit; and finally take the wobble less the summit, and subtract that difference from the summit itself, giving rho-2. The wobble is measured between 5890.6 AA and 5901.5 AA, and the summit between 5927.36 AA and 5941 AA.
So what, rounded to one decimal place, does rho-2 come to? 43.1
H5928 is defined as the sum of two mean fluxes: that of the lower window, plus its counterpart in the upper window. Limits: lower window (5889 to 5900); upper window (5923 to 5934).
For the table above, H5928 37.8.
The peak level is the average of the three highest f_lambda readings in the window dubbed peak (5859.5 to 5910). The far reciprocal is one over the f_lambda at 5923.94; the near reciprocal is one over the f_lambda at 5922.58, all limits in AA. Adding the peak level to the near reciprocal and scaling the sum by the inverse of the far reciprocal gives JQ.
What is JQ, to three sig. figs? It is 510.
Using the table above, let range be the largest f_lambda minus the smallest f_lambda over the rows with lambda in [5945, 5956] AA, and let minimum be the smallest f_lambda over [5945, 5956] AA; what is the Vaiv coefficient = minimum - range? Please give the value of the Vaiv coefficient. 18.4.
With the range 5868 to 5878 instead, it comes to 19.0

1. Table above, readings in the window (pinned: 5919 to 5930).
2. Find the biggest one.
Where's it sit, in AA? 5923.94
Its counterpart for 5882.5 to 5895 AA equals 5884.52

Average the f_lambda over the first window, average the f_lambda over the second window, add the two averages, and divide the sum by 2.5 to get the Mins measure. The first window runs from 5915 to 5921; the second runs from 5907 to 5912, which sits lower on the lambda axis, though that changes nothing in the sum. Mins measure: 16.5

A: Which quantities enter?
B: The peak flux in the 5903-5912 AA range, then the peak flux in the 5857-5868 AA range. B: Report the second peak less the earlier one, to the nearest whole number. 2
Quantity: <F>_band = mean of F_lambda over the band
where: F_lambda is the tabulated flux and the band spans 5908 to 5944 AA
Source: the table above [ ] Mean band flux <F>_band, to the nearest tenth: 21.1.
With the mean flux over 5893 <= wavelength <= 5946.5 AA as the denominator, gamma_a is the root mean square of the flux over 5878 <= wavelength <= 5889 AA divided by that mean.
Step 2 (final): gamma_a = 0.93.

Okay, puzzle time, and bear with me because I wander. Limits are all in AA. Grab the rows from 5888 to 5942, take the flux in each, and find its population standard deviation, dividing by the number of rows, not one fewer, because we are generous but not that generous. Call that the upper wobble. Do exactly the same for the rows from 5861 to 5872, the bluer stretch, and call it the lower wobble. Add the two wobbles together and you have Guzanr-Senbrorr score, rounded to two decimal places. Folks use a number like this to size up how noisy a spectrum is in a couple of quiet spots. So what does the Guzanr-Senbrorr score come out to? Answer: 2.89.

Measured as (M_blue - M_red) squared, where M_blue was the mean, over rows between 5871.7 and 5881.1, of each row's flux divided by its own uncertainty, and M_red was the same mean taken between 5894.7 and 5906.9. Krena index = 9.3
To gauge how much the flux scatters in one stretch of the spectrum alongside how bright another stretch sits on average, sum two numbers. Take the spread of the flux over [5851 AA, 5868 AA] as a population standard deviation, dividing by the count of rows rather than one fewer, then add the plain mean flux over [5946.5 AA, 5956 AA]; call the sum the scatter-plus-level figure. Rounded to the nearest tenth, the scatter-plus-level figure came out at 21.4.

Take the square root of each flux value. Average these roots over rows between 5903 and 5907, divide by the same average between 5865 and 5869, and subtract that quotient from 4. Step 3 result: 3.03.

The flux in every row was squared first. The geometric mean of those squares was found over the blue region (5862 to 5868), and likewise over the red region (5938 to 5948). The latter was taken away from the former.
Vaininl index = 11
